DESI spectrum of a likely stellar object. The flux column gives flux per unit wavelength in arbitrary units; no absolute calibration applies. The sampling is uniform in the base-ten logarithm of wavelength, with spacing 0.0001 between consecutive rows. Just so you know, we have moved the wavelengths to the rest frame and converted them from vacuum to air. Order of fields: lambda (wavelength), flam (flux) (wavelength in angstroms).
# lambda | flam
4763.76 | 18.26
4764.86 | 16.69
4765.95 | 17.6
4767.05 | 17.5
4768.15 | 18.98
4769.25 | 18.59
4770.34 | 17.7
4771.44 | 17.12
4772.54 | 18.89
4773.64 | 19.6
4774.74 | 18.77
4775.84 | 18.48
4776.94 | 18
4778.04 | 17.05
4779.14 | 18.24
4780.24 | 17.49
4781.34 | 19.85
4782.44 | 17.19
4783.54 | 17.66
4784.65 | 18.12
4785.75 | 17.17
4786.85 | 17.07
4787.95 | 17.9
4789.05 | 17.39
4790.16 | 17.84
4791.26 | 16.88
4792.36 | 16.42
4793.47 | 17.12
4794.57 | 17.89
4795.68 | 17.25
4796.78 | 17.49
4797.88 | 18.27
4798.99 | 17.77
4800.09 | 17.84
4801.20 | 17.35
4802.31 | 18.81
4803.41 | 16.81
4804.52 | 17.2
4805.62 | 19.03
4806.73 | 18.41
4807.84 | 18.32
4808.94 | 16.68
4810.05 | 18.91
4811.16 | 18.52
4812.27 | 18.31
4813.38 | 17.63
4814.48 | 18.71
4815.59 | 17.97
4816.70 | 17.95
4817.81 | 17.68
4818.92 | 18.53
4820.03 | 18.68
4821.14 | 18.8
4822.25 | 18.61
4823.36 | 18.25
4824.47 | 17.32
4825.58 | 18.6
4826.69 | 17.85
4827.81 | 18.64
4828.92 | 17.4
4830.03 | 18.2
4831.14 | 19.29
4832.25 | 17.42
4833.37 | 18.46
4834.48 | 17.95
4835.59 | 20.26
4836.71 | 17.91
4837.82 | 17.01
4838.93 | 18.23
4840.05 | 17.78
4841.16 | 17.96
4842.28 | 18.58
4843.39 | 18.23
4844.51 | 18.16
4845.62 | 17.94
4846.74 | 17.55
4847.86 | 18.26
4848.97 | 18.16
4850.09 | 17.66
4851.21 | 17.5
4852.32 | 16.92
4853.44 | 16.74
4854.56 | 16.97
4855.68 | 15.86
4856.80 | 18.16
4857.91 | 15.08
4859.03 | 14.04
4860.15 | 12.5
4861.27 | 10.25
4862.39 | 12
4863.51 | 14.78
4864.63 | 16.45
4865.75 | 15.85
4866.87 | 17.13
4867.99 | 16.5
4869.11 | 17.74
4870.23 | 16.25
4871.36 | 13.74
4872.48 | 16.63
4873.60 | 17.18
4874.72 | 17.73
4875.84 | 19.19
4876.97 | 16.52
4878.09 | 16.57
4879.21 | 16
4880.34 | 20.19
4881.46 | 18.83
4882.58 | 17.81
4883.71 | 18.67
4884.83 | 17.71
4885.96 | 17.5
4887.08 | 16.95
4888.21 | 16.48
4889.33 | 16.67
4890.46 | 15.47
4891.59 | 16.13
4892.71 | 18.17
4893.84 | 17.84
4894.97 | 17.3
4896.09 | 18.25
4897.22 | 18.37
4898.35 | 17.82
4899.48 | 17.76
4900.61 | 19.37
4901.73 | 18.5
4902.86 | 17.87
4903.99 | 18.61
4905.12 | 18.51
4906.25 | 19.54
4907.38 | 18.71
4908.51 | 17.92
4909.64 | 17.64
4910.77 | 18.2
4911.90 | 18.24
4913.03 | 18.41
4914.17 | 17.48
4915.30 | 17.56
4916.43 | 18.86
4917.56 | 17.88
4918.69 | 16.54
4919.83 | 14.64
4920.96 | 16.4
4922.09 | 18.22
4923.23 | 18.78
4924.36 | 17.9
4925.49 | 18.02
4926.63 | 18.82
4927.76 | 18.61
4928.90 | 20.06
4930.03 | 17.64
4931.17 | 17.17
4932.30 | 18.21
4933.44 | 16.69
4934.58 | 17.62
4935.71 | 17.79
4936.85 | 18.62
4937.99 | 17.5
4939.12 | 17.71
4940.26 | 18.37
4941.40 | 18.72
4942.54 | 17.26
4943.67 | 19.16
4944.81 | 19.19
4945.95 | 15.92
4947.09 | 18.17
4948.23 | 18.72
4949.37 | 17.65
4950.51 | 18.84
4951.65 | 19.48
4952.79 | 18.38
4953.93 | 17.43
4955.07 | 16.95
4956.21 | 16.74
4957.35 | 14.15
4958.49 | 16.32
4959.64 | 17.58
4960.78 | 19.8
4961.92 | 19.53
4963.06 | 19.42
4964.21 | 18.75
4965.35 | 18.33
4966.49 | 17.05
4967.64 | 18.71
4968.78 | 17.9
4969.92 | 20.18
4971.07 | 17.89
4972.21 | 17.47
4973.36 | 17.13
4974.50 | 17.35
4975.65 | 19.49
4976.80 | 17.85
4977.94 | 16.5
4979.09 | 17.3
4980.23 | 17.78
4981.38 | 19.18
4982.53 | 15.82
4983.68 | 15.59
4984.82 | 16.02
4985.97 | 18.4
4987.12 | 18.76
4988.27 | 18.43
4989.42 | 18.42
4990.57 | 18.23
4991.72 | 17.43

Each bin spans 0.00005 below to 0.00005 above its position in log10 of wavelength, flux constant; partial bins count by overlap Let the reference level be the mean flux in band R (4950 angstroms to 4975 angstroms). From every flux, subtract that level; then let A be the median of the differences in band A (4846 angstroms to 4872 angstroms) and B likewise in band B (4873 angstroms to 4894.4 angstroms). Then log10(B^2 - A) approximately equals 0.23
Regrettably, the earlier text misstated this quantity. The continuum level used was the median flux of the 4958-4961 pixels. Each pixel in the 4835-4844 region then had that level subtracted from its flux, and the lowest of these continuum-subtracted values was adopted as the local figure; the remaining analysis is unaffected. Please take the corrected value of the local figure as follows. -0.57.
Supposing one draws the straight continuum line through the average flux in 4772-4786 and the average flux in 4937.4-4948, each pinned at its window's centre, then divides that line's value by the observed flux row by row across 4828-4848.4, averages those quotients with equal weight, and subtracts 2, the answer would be -1.00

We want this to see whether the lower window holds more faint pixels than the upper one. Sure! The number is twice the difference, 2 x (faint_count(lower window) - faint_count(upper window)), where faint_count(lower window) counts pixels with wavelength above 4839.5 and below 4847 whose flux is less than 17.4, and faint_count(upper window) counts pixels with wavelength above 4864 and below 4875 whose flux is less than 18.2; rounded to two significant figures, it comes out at -20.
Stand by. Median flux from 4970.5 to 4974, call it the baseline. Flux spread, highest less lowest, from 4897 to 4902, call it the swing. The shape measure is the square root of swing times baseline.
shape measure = 5.3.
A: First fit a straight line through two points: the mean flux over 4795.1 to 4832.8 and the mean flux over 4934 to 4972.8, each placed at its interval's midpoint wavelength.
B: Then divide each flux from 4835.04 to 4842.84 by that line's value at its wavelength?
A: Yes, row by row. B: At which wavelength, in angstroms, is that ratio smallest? 4837.82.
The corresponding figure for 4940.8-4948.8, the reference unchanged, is 4945.95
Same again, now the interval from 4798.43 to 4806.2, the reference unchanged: 4803.41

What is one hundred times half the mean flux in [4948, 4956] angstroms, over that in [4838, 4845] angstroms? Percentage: 50.1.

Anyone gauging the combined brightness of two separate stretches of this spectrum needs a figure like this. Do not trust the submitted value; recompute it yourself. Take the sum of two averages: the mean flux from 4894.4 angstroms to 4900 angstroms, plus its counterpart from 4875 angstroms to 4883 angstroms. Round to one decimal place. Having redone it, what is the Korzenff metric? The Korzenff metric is 35.8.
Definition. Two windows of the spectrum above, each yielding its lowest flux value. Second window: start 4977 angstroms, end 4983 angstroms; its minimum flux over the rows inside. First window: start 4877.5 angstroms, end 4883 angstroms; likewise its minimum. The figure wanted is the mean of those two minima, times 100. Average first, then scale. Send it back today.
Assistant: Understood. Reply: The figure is 1591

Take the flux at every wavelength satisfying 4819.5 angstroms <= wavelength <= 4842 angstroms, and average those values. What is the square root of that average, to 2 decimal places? 4.27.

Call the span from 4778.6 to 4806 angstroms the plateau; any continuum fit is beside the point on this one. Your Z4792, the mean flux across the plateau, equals 17.7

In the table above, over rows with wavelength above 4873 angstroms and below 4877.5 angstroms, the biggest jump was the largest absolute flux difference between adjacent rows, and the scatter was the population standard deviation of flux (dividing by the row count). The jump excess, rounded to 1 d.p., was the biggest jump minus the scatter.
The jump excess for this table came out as 1.7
